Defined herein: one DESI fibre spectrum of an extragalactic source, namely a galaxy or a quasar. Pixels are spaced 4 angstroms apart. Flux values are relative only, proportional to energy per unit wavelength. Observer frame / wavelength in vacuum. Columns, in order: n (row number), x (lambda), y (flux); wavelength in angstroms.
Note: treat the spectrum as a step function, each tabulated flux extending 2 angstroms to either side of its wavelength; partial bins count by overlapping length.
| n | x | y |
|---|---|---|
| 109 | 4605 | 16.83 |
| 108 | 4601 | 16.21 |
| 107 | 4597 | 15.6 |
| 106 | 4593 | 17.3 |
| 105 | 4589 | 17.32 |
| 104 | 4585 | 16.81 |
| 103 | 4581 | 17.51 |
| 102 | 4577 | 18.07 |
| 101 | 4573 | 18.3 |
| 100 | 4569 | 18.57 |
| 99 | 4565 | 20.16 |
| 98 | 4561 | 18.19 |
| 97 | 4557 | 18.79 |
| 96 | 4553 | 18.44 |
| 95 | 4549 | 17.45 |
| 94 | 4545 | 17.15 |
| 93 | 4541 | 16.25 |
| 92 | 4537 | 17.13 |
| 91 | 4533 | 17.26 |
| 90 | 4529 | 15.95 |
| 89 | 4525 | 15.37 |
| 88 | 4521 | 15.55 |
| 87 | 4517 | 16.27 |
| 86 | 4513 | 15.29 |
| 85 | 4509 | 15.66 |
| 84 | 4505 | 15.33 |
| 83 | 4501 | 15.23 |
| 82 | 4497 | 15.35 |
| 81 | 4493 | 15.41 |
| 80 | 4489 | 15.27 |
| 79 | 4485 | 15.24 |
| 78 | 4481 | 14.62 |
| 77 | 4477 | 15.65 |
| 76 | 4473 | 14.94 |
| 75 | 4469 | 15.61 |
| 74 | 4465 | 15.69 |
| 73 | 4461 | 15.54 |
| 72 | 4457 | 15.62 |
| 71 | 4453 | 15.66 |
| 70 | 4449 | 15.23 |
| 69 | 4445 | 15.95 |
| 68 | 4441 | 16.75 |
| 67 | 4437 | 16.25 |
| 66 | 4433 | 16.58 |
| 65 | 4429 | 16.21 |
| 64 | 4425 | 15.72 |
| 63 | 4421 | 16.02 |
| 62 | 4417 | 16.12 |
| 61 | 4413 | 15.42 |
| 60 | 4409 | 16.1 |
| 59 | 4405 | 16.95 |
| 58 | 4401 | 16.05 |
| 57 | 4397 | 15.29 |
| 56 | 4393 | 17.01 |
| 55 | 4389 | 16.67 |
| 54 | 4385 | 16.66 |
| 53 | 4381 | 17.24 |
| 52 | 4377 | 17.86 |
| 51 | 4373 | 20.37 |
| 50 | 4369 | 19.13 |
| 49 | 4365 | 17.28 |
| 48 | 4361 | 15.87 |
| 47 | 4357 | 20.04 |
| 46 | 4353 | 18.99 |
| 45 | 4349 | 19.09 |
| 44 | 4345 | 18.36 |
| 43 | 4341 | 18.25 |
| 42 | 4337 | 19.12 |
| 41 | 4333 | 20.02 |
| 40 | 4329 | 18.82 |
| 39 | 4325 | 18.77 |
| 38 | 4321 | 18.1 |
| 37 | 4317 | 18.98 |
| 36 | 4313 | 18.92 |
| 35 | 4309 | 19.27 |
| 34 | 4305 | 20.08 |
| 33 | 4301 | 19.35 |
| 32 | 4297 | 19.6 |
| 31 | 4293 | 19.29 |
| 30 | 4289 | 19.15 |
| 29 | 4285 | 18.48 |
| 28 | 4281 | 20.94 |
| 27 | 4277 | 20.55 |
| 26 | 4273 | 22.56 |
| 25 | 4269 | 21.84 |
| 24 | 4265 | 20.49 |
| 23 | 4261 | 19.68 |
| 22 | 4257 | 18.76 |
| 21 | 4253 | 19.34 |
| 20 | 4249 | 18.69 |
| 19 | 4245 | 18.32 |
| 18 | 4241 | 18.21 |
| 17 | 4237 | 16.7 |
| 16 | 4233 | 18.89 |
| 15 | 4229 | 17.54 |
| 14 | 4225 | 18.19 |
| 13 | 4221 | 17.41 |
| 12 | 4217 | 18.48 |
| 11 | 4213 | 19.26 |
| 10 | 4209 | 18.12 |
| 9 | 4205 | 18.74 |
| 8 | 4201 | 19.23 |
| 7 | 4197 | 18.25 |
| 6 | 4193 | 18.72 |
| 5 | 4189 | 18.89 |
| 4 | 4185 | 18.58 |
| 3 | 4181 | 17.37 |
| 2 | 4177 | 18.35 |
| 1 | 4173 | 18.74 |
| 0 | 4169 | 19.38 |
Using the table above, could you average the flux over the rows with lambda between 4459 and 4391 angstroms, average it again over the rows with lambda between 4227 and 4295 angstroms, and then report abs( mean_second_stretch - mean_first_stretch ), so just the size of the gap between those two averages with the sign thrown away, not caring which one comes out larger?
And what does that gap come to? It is 3.3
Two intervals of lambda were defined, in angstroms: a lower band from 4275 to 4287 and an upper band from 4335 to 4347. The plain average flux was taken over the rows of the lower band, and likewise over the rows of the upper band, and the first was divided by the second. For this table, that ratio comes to 1.08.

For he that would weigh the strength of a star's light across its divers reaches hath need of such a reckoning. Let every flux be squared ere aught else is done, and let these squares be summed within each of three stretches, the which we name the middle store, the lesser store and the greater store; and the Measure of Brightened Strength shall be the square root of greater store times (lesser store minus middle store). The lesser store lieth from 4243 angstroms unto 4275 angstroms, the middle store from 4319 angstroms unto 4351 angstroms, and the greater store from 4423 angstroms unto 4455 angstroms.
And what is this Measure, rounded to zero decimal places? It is 872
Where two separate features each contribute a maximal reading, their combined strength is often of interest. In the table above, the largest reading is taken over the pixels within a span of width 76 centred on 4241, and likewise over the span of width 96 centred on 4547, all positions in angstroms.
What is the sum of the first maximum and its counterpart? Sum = 43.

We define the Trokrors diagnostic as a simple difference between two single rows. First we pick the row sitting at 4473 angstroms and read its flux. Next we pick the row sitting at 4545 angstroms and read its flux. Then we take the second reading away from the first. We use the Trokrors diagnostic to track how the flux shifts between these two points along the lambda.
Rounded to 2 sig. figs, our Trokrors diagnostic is -2.2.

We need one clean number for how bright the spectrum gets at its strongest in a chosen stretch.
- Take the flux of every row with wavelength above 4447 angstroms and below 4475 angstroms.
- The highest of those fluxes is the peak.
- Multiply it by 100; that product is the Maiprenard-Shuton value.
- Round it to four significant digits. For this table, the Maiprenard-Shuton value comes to 1569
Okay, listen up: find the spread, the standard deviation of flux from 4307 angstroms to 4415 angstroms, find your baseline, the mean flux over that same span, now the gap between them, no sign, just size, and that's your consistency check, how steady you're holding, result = 16.5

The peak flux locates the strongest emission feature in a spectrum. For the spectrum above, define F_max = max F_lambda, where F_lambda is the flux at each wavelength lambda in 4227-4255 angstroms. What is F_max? 19.34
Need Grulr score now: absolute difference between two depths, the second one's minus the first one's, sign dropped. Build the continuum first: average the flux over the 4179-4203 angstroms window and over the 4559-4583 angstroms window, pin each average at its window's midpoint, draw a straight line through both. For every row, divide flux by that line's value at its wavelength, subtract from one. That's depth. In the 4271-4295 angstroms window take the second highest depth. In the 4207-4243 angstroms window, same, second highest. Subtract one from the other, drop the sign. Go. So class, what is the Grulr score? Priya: 0.094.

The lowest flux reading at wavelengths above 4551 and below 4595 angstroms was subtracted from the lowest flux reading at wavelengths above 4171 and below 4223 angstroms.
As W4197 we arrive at 0.6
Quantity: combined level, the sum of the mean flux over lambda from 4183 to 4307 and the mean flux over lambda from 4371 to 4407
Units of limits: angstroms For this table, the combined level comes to 36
